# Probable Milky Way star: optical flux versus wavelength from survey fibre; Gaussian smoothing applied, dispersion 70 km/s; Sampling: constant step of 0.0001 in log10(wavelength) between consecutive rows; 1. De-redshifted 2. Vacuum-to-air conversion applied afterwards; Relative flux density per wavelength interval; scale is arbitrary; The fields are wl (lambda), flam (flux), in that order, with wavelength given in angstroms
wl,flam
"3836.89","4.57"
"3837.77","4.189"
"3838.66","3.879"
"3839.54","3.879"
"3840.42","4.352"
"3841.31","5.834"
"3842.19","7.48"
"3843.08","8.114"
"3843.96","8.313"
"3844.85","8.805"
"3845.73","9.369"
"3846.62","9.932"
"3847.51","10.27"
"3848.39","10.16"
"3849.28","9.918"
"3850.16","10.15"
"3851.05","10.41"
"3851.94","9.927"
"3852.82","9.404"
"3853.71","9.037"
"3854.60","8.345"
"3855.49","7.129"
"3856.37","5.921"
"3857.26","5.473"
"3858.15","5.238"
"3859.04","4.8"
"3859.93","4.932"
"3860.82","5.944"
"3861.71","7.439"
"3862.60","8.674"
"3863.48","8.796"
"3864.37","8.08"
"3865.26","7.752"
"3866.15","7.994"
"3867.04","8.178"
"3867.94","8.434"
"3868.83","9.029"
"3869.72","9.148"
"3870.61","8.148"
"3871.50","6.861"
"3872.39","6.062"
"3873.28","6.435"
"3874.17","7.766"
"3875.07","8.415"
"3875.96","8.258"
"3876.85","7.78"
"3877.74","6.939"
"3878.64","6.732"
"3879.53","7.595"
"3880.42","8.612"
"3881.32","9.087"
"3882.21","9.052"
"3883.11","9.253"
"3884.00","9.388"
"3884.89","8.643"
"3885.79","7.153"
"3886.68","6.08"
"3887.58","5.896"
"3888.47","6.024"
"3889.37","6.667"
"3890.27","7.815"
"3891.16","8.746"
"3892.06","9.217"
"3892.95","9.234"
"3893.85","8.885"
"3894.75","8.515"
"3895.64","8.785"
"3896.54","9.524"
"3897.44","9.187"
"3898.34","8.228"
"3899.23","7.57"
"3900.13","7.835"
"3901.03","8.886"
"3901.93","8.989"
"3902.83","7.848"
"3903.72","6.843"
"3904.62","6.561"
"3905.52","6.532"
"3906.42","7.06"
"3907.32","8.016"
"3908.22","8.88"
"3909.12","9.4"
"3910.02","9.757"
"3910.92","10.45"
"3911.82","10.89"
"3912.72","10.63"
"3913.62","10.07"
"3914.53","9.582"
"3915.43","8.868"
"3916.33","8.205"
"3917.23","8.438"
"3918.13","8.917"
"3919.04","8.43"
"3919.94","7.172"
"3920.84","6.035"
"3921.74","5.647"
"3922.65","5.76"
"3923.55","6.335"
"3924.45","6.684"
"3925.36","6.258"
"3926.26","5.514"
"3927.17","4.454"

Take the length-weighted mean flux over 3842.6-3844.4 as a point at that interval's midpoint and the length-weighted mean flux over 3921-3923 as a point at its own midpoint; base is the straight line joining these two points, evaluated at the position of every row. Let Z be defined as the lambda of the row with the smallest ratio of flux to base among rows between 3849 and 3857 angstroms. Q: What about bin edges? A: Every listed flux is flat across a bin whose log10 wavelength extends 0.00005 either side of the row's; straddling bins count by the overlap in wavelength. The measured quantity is 3856.37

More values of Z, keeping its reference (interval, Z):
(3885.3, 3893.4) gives 3887.58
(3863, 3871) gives 3865.26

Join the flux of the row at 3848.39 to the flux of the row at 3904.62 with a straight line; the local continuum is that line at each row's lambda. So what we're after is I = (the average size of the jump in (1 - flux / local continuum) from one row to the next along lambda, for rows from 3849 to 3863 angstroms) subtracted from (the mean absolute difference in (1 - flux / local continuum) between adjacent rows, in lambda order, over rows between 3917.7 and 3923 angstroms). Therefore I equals 0.04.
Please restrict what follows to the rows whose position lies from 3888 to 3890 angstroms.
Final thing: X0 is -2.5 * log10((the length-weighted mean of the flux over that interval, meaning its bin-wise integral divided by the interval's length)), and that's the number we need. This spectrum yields -2.03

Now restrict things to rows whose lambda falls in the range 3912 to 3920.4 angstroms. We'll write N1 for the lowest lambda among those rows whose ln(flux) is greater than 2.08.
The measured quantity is 3912.72 angstroms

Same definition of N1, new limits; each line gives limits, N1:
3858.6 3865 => 3862.60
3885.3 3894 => 3891.16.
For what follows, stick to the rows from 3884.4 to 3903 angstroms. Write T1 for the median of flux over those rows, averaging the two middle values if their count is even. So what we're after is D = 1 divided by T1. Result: 0.117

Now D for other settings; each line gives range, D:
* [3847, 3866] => 0.120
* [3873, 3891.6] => 0.129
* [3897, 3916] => 0.113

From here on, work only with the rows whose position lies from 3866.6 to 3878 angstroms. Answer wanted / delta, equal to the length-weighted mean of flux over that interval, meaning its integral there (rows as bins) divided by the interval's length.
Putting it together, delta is 7.8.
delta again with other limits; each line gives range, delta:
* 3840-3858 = 8.4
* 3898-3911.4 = 8.2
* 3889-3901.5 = 8.5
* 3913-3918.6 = 9.0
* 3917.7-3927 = 6.6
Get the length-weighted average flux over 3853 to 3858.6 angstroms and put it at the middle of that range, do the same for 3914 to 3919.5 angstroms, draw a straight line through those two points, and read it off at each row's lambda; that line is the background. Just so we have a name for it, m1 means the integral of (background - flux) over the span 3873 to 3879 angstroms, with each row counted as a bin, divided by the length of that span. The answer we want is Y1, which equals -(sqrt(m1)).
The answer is -0.21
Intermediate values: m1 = 0.04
